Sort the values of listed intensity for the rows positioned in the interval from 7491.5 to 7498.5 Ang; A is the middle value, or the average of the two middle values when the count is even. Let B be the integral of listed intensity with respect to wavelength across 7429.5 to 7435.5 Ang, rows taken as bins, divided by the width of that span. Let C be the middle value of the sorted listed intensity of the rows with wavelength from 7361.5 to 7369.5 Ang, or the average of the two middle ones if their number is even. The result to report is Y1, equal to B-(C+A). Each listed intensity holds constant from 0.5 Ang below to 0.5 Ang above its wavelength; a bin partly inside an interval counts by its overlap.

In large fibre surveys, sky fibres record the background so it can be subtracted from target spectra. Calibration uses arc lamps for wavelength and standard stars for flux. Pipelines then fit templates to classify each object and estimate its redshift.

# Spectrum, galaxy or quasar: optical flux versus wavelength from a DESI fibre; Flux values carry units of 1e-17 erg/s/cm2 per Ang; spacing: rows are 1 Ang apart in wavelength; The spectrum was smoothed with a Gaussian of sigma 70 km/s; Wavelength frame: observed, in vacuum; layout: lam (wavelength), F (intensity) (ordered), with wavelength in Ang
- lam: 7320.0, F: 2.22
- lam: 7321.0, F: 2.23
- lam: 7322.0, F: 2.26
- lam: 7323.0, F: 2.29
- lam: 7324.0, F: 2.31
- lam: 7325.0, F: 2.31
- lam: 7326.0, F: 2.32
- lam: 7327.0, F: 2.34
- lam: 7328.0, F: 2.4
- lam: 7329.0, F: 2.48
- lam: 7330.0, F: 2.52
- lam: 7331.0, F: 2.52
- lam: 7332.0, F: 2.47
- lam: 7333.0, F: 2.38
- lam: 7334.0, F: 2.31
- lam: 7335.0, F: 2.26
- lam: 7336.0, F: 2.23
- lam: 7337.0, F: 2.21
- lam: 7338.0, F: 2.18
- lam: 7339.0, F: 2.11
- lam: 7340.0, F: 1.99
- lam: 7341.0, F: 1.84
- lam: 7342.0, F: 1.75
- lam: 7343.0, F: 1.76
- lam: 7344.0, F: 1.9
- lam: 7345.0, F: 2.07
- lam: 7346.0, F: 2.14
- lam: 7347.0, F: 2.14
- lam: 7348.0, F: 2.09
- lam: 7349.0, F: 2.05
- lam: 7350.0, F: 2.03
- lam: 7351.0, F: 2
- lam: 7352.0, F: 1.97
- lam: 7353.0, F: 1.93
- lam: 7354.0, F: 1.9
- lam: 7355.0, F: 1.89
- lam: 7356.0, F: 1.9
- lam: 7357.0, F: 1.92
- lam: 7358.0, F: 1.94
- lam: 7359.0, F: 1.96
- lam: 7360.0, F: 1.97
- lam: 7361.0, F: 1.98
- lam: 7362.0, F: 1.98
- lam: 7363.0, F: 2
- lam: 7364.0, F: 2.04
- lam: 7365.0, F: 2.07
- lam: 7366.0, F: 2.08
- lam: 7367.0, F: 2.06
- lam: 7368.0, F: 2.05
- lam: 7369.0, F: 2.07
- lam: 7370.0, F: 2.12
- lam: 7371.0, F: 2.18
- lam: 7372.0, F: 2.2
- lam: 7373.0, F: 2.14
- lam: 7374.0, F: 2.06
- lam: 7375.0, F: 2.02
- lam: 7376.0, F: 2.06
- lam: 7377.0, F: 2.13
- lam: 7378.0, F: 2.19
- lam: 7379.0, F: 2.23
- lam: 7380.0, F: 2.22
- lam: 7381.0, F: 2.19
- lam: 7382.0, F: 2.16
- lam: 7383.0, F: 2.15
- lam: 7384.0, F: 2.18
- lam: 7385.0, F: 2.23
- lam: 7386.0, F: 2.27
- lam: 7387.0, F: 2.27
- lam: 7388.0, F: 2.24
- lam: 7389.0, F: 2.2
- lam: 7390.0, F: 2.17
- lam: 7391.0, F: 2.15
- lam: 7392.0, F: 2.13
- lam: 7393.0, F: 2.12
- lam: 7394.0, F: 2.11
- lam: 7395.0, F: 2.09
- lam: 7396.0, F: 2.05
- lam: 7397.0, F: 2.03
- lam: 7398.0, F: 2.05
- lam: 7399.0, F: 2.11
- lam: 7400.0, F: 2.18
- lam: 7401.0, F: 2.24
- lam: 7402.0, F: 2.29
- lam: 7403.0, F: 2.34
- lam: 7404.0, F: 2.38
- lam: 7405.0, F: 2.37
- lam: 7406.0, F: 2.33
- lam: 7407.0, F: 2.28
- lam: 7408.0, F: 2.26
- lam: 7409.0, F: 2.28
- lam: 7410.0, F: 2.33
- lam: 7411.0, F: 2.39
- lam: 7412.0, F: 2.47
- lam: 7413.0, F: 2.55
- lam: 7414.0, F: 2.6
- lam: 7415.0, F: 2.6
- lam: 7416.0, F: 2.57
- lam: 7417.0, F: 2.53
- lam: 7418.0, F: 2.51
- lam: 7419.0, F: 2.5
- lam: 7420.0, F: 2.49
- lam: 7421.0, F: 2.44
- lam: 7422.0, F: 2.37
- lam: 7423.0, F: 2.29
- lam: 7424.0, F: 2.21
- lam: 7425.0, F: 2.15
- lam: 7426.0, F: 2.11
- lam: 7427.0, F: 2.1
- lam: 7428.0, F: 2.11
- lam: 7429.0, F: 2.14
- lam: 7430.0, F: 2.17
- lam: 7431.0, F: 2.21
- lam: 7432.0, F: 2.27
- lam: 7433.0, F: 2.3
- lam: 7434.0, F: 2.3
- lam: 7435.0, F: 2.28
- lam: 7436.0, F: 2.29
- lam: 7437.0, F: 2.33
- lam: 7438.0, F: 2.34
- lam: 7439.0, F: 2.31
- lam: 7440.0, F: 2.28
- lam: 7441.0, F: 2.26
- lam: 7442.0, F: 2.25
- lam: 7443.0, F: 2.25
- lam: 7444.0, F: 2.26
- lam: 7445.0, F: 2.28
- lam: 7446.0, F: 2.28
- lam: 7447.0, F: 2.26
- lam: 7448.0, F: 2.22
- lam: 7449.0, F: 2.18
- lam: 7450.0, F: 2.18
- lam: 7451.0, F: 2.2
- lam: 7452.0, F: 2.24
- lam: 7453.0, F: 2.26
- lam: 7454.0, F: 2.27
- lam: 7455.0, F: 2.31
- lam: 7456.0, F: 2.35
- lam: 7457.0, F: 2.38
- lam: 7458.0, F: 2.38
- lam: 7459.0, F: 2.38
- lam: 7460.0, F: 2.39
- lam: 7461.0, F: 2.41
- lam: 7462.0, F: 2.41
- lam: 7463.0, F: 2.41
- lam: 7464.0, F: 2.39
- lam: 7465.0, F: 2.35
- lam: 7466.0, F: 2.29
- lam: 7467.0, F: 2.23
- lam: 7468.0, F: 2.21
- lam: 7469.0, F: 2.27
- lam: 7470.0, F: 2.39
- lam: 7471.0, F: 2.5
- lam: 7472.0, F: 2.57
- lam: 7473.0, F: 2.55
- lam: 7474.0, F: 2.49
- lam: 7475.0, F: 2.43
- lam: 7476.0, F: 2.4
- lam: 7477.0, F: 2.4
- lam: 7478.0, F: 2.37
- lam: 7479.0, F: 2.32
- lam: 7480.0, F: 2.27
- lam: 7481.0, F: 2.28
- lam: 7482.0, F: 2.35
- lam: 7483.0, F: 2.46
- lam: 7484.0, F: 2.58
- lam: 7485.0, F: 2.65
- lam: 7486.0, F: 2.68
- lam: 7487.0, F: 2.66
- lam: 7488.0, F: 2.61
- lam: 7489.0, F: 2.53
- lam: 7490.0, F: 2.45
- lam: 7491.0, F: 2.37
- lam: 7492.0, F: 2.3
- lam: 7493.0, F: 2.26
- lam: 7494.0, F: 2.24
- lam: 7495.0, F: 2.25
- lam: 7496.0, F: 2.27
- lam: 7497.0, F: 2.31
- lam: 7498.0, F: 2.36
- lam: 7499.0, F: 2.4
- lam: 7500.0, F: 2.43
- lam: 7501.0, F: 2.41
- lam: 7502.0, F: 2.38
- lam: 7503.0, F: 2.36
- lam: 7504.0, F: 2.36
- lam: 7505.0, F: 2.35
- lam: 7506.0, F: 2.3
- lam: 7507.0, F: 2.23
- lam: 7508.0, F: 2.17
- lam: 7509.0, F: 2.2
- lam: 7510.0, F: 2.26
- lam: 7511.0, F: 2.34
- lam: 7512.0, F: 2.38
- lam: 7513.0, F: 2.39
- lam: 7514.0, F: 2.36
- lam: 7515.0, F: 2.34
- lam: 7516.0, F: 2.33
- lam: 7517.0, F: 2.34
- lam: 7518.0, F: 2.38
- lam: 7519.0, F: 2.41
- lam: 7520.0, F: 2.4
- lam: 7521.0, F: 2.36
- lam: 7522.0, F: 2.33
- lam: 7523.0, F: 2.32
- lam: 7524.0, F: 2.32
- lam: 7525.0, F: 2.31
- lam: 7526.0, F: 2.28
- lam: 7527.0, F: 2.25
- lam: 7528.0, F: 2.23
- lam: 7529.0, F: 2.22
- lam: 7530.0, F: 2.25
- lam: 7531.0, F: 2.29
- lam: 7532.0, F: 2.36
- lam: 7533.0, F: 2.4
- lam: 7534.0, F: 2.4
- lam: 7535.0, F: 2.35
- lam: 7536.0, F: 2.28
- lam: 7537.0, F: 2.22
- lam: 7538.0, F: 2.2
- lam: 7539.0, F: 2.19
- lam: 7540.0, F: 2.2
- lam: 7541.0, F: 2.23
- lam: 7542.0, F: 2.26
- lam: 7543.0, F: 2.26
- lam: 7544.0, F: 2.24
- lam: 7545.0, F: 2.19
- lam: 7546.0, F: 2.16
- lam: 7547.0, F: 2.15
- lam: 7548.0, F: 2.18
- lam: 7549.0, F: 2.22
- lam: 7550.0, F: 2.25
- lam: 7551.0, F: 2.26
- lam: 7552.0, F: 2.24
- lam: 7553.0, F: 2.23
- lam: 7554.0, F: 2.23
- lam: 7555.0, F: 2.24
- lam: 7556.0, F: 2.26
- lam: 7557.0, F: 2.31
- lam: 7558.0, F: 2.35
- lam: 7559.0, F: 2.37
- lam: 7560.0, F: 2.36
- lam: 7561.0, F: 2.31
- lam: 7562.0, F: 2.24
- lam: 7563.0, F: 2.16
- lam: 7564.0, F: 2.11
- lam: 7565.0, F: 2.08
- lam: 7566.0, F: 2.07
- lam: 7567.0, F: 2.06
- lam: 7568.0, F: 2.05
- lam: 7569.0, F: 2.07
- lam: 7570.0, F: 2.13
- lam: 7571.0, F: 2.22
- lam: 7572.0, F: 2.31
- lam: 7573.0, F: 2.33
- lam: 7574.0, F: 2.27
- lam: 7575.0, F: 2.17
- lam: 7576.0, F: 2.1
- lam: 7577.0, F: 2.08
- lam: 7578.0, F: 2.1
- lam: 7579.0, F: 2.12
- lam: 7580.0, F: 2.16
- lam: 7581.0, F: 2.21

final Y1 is -2.07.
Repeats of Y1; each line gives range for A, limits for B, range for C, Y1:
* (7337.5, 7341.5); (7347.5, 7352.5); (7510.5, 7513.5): -2.40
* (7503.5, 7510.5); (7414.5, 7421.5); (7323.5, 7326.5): -2.05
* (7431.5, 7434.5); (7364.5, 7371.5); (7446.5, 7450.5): -2.41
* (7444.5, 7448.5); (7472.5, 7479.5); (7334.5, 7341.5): -2.03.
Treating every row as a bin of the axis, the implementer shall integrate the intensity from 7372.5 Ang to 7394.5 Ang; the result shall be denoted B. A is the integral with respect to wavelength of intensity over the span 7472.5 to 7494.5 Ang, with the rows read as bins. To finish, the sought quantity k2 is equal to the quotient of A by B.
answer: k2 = 1.13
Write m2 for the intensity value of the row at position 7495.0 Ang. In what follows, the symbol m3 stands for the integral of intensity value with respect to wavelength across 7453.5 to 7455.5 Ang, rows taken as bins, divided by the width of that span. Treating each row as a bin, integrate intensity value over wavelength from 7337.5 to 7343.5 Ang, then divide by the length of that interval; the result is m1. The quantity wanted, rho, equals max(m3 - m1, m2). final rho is 2.25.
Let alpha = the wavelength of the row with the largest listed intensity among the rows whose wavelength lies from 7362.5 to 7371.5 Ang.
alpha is 7371.0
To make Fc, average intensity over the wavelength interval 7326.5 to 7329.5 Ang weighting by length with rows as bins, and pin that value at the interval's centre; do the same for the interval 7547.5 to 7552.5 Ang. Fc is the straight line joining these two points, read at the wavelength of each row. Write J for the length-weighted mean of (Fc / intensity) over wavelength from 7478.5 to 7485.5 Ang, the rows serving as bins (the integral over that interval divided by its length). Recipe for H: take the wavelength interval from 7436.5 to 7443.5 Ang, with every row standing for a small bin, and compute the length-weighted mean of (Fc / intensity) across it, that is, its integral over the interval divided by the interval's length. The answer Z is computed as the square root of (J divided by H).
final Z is 0.97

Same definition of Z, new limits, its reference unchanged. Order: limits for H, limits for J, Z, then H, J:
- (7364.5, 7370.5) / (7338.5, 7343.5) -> 1.06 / 1.14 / 1.27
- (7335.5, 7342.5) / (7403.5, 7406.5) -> 0.92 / 1.18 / 0.99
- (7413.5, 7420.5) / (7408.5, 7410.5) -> 1.05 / 0.92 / 1.02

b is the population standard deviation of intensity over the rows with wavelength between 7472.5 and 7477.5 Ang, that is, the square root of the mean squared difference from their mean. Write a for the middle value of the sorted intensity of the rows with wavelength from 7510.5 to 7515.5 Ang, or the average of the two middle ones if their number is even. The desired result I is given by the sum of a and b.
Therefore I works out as 2.4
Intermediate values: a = 2.36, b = 0.06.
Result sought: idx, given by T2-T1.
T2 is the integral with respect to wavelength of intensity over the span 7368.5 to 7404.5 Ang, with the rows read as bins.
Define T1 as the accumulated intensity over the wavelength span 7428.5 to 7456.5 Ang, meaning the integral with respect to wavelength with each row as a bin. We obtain 15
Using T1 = 63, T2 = 78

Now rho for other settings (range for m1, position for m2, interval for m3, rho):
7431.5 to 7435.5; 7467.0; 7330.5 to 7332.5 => 2.23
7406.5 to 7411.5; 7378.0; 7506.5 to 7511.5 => 2.19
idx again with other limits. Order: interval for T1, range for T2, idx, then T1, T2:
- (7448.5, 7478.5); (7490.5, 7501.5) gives -45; 71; 26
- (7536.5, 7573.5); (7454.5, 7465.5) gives -56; 82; 26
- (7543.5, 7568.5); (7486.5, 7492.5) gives -40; 55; 15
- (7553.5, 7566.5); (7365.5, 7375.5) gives -8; 29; 21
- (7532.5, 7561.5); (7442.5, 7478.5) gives 19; 66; 84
